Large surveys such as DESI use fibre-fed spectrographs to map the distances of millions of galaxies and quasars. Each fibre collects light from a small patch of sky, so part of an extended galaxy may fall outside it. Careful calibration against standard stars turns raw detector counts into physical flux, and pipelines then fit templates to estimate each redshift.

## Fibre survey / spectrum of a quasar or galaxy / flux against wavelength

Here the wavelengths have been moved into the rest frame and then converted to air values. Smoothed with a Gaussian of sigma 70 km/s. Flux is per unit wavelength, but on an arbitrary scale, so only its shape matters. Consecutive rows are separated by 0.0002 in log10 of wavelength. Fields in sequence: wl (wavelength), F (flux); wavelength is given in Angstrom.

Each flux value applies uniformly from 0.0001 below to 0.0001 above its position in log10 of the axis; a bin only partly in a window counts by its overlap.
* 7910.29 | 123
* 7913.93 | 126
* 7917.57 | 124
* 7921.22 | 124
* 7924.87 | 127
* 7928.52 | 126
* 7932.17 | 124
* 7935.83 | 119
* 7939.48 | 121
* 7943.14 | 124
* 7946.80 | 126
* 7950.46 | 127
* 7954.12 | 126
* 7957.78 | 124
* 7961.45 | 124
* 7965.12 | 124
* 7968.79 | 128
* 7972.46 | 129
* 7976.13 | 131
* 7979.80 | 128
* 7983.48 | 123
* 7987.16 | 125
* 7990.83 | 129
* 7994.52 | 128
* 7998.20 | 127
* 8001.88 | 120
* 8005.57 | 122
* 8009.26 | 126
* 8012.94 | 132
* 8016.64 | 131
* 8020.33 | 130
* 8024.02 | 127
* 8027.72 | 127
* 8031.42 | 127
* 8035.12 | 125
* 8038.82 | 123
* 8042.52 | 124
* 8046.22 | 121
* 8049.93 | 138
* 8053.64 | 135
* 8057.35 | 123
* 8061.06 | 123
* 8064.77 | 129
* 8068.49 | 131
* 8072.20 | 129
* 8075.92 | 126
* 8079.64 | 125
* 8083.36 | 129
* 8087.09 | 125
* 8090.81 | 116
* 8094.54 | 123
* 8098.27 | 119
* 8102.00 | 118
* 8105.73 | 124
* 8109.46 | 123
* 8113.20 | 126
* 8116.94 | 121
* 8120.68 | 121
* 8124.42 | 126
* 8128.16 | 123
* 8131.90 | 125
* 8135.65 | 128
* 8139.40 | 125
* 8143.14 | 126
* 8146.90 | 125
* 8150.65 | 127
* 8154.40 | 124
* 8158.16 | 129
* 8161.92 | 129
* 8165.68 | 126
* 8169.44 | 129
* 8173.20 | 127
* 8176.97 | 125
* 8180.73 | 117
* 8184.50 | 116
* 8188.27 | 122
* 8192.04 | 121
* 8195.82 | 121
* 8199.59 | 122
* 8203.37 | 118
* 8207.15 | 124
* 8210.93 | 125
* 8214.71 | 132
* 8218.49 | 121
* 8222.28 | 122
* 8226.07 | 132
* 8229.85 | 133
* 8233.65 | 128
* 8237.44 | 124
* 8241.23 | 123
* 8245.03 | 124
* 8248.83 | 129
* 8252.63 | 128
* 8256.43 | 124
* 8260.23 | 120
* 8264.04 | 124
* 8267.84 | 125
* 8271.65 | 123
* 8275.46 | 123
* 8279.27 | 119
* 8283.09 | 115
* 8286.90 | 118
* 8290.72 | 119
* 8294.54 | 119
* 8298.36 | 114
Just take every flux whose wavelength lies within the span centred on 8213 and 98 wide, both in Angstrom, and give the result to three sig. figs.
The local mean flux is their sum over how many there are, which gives 124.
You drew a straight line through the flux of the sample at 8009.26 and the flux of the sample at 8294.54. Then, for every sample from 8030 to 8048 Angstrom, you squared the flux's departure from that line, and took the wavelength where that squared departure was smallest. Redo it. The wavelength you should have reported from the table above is 8035.12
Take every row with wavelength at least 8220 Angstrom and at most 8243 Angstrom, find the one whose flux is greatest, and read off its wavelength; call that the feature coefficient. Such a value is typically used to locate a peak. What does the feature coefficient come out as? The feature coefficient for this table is 8229.85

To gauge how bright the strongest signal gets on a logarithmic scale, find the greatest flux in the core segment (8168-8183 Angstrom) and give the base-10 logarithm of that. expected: 2.111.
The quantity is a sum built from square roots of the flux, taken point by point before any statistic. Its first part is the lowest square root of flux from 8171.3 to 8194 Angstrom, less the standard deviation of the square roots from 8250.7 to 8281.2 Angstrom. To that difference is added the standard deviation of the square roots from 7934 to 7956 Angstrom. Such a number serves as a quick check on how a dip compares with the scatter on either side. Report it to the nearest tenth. 10.8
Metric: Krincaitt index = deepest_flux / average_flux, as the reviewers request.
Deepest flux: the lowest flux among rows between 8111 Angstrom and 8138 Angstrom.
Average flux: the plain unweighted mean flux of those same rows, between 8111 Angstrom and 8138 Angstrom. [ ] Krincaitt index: 0.974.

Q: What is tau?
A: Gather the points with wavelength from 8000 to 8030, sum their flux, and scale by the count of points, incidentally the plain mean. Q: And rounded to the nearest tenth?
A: 126.9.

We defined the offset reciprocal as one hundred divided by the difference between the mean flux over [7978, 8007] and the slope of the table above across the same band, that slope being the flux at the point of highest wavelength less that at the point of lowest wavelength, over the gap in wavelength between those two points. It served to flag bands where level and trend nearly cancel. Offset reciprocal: 0.797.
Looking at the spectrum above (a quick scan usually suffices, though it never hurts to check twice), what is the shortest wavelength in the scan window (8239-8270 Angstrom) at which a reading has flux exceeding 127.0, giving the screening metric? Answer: 8248.83 Angstrom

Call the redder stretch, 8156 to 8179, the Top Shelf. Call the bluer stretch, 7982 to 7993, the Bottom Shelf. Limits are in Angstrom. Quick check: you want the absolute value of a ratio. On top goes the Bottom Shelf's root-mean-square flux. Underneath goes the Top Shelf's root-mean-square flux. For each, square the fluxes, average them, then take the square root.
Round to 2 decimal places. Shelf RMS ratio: 0.99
